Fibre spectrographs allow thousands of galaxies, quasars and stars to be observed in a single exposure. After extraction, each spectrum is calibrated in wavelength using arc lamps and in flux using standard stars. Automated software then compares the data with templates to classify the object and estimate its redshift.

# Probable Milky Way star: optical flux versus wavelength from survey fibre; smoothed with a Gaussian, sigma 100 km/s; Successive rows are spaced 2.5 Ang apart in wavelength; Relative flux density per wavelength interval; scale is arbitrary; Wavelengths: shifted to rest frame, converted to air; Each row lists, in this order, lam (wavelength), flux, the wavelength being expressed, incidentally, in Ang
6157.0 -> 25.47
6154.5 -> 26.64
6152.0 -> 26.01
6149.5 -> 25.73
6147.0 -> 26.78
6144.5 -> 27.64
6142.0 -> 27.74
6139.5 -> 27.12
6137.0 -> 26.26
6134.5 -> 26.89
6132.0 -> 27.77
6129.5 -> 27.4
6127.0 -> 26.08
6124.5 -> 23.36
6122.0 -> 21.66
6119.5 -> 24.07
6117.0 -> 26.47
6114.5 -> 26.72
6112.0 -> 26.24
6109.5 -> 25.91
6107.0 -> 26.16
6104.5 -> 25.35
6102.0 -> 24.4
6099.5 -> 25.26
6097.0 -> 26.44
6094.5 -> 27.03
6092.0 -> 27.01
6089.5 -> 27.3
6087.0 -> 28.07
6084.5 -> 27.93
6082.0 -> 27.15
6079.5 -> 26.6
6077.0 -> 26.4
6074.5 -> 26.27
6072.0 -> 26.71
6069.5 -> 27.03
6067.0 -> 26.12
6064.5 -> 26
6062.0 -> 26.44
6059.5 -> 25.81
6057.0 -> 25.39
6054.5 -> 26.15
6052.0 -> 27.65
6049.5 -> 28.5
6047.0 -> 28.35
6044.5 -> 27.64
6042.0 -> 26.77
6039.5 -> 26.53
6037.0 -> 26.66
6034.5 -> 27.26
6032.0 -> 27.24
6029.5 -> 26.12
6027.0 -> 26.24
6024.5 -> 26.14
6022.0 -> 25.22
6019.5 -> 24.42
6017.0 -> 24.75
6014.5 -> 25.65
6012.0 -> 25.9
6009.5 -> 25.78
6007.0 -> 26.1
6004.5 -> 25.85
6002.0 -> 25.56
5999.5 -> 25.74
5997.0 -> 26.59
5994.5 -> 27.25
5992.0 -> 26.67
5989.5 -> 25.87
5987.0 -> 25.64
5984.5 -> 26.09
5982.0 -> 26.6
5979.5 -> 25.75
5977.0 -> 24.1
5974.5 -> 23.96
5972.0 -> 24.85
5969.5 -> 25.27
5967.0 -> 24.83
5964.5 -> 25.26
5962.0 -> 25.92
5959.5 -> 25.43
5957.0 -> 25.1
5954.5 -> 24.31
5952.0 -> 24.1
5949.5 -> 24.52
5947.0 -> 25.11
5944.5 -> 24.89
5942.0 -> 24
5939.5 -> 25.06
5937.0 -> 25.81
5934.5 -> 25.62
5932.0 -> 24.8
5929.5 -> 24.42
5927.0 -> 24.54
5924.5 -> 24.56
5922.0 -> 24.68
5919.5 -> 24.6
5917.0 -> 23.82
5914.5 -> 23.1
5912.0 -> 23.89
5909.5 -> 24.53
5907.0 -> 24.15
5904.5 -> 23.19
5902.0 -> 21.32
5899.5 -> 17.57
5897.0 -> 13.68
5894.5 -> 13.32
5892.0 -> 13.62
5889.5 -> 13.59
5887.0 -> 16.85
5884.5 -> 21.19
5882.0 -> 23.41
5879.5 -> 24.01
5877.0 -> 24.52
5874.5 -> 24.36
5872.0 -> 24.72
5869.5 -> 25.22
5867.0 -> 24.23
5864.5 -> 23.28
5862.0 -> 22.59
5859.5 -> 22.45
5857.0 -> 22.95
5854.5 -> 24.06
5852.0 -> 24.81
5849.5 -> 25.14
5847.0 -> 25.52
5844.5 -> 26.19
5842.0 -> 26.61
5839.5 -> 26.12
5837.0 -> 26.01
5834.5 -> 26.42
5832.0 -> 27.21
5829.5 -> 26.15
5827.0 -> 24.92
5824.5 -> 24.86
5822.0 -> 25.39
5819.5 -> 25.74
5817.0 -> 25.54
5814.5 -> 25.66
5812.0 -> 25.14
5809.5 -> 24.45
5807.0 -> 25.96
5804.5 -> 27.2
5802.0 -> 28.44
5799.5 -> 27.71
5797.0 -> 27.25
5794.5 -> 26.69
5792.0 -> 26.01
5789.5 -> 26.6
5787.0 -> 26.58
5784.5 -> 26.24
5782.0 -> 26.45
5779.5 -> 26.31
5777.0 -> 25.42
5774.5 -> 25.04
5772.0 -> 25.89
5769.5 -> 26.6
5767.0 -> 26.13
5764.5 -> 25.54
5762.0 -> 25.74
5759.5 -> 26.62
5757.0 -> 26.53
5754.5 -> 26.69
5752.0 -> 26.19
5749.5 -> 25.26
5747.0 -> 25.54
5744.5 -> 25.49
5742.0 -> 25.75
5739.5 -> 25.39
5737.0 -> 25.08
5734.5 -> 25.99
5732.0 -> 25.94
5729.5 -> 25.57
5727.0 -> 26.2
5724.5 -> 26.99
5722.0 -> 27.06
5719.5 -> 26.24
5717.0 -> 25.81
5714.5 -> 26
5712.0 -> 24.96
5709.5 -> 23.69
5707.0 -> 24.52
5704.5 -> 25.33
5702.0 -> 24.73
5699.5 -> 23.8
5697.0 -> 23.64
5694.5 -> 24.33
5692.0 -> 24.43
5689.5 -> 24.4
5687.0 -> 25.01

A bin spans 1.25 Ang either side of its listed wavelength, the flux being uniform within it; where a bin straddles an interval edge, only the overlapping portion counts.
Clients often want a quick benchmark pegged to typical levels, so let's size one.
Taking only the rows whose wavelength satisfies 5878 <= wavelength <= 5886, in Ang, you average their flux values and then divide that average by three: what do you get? 7.6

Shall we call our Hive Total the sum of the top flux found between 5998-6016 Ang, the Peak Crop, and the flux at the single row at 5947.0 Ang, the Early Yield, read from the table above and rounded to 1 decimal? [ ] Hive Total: 51.2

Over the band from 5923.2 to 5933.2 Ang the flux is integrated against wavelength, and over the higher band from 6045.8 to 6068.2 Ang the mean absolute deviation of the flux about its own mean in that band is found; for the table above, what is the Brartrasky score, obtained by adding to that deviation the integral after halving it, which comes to 124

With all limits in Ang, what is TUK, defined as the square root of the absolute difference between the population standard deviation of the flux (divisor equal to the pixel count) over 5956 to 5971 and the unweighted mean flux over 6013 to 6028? 5.01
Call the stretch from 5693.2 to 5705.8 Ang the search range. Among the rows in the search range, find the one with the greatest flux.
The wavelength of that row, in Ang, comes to 5704.5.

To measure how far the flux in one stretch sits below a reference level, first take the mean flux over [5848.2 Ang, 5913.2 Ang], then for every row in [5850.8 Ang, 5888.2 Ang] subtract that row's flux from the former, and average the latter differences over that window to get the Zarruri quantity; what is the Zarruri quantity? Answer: -1.6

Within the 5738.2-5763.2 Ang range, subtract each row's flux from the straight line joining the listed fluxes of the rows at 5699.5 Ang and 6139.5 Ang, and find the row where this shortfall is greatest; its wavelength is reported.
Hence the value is 5749.5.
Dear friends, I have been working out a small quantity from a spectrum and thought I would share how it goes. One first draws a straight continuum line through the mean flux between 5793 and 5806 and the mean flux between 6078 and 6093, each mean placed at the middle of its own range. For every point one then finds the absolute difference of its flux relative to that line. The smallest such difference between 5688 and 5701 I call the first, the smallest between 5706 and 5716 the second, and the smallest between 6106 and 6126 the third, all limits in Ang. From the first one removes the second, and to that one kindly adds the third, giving 2.2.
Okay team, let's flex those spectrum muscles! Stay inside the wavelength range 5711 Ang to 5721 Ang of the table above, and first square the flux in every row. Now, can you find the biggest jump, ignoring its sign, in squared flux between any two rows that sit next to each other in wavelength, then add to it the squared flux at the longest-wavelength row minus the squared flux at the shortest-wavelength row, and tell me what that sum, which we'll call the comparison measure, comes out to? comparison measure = 119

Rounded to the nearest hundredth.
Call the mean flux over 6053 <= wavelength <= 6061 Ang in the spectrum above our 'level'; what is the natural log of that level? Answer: 3.25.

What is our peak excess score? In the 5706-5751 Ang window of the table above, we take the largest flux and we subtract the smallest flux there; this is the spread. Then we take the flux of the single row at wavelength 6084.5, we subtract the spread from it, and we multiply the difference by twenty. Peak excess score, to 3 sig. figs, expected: 491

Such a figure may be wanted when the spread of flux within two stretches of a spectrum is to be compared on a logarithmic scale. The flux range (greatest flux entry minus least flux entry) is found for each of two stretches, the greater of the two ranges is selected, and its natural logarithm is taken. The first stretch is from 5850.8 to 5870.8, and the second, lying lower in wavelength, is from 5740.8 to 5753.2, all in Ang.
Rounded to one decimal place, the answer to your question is 1.0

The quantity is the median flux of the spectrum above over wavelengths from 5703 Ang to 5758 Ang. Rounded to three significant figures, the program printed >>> 25.8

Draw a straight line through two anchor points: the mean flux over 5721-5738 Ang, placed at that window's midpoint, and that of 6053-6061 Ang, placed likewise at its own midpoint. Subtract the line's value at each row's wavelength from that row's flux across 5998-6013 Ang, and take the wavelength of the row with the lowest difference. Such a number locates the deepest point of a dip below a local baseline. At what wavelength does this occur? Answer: 6002.0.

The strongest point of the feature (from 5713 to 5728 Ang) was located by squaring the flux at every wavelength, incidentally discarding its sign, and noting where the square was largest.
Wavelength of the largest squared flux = 5722.0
